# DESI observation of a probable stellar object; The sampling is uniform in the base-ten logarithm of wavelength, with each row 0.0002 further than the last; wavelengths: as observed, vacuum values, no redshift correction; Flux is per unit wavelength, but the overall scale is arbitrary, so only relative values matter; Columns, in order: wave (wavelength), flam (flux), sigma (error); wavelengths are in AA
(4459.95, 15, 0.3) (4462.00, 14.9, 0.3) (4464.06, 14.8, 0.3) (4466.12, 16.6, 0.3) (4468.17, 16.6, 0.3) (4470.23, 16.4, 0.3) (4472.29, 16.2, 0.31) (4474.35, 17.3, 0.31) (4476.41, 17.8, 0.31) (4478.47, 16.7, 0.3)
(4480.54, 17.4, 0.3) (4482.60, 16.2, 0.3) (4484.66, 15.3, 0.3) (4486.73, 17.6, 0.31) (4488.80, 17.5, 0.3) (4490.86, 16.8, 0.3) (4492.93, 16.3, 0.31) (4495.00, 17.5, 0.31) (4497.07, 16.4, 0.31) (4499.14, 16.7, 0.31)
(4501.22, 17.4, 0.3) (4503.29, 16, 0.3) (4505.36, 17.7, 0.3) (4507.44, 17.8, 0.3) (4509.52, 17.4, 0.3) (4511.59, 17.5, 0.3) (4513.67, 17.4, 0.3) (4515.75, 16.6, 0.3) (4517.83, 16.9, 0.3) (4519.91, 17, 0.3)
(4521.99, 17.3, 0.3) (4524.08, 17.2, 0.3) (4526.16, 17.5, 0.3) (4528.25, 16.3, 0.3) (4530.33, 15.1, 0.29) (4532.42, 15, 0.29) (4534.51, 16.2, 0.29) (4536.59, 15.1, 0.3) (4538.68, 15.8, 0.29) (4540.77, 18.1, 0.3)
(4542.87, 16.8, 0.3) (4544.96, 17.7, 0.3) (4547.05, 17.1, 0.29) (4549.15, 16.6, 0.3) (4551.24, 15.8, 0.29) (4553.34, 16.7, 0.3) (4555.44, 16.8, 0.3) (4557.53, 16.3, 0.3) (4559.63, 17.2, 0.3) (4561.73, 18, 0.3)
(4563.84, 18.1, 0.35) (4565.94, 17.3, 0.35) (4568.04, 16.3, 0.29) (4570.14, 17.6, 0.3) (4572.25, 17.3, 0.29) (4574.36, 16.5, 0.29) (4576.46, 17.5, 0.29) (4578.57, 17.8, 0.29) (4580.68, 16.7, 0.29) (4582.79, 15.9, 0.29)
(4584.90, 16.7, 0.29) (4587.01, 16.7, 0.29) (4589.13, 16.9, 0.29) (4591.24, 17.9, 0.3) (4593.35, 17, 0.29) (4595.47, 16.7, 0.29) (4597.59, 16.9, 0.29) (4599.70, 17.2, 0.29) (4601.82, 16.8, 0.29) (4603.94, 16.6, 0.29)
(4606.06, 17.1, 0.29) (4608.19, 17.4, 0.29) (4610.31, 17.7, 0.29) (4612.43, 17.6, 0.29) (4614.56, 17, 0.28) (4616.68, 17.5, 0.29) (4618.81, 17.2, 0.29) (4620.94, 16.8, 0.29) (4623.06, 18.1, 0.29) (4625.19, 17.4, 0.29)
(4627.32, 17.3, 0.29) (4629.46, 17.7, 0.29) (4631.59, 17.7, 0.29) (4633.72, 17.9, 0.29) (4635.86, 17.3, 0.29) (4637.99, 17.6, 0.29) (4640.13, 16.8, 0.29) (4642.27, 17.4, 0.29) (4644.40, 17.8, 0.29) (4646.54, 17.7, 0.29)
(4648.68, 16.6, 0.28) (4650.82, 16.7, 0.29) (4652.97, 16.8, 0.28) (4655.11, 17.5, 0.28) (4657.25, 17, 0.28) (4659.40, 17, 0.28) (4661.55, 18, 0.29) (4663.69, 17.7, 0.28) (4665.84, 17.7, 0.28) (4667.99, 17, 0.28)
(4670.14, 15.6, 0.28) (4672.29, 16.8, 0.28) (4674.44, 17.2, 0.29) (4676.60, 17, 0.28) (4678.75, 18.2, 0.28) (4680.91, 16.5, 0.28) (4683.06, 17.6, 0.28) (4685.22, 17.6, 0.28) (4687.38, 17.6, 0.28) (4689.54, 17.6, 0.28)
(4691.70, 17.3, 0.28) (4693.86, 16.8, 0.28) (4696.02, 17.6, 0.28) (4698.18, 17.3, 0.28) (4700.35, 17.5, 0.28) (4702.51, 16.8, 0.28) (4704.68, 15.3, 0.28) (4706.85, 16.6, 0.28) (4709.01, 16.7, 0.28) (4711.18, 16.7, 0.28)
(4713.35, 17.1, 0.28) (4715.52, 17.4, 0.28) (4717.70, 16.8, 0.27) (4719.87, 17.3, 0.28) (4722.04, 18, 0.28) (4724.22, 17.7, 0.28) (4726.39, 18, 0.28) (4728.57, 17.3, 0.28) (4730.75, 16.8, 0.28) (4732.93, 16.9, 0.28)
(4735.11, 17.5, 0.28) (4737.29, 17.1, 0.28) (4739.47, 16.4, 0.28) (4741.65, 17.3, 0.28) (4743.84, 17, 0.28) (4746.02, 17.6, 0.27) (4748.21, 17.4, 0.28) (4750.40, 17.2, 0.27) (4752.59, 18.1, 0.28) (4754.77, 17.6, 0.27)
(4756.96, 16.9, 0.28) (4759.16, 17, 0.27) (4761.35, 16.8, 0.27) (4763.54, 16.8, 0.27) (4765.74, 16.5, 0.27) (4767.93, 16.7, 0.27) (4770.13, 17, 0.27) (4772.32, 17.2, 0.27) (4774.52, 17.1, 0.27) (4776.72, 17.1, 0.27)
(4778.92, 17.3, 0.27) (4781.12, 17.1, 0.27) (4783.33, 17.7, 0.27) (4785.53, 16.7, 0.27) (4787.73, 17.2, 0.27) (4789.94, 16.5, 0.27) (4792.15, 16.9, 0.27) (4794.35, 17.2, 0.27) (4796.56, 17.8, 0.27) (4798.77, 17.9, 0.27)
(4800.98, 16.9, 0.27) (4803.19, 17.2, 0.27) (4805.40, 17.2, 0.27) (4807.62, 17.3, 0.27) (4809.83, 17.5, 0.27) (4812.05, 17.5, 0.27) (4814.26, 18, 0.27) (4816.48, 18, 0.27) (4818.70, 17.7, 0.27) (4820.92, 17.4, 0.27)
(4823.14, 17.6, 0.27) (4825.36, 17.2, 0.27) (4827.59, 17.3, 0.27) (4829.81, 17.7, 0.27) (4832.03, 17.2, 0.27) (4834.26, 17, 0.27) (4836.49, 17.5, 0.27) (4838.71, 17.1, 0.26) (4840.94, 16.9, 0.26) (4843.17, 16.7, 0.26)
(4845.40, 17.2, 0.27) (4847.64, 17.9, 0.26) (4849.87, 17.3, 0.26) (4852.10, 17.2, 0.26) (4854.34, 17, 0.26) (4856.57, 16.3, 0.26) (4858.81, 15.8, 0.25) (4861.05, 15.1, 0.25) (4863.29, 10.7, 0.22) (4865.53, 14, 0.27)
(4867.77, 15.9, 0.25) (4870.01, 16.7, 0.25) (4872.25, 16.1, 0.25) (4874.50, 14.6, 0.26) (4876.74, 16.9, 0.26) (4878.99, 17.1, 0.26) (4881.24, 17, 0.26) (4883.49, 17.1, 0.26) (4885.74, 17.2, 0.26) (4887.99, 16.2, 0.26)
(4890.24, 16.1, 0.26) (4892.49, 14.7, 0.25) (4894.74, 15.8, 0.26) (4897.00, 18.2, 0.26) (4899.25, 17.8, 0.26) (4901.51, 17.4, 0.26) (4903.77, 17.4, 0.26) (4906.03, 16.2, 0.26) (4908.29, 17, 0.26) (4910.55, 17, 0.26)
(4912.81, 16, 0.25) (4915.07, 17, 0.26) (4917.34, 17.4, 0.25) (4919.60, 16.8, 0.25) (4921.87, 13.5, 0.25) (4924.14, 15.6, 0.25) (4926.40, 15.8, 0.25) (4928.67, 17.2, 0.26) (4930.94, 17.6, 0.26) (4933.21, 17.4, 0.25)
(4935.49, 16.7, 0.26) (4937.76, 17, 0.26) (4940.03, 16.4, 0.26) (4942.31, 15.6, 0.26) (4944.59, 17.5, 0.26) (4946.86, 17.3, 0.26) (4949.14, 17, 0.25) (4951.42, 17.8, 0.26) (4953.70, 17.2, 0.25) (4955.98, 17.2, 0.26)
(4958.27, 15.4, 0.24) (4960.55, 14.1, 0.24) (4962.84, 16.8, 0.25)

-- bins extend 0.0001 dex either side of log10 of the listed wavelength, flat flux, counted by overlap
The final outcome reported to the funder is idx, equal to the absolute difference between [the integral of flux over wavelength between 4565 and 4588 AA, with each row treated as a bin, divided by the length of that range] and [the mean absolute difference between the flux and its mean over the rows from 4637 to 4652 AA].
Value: 16.5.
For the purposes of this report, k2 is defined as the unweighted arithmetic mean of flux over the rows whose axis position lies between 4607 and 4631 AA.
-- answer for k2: 17.4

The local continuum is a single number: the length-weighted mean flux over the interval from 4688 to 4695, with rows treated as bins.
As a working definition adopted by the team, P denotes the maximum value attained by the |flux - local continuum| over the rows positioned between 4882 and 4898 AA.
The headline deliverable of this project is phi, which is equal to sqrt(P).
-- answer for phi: 1.6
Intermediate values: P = 2.6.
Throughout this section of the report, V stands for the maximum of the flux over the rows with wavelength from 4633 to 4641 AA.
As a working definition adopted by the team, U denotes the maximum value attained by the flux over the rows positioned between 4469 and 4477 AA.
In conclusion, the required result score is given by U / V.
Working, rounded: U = 17.8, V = 17.9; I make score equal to 0.99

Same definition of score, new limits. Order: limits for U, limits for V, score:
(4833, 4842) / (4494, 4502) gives 1.00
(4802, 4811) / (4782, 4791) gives 0.99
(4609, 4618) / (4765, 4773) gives 1.03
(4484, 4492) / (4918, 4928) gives 1.05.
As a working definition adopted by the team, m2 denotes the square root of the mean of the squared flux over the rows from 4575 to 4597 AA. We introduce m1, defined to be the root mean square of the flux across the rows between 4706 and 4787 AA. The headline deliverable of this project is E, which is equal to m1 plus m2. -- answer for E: 34.1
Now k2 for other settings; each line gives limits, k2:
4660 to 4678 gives 17.1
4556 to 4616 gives 17.1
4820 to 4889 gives 16.5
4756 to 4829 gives 17.2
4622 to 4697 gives 17.3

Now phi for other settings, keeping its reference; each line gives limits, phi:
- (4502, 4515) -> 1.1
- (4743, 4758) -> 0.9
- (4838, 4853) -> 0.8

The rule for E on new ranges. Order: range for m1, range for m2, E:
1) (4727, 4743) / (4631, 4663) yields 34.4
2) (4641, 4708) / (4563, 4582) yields 34.4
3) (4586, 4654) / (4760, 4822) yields 34.5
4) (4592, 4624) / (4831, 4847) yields 34.3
